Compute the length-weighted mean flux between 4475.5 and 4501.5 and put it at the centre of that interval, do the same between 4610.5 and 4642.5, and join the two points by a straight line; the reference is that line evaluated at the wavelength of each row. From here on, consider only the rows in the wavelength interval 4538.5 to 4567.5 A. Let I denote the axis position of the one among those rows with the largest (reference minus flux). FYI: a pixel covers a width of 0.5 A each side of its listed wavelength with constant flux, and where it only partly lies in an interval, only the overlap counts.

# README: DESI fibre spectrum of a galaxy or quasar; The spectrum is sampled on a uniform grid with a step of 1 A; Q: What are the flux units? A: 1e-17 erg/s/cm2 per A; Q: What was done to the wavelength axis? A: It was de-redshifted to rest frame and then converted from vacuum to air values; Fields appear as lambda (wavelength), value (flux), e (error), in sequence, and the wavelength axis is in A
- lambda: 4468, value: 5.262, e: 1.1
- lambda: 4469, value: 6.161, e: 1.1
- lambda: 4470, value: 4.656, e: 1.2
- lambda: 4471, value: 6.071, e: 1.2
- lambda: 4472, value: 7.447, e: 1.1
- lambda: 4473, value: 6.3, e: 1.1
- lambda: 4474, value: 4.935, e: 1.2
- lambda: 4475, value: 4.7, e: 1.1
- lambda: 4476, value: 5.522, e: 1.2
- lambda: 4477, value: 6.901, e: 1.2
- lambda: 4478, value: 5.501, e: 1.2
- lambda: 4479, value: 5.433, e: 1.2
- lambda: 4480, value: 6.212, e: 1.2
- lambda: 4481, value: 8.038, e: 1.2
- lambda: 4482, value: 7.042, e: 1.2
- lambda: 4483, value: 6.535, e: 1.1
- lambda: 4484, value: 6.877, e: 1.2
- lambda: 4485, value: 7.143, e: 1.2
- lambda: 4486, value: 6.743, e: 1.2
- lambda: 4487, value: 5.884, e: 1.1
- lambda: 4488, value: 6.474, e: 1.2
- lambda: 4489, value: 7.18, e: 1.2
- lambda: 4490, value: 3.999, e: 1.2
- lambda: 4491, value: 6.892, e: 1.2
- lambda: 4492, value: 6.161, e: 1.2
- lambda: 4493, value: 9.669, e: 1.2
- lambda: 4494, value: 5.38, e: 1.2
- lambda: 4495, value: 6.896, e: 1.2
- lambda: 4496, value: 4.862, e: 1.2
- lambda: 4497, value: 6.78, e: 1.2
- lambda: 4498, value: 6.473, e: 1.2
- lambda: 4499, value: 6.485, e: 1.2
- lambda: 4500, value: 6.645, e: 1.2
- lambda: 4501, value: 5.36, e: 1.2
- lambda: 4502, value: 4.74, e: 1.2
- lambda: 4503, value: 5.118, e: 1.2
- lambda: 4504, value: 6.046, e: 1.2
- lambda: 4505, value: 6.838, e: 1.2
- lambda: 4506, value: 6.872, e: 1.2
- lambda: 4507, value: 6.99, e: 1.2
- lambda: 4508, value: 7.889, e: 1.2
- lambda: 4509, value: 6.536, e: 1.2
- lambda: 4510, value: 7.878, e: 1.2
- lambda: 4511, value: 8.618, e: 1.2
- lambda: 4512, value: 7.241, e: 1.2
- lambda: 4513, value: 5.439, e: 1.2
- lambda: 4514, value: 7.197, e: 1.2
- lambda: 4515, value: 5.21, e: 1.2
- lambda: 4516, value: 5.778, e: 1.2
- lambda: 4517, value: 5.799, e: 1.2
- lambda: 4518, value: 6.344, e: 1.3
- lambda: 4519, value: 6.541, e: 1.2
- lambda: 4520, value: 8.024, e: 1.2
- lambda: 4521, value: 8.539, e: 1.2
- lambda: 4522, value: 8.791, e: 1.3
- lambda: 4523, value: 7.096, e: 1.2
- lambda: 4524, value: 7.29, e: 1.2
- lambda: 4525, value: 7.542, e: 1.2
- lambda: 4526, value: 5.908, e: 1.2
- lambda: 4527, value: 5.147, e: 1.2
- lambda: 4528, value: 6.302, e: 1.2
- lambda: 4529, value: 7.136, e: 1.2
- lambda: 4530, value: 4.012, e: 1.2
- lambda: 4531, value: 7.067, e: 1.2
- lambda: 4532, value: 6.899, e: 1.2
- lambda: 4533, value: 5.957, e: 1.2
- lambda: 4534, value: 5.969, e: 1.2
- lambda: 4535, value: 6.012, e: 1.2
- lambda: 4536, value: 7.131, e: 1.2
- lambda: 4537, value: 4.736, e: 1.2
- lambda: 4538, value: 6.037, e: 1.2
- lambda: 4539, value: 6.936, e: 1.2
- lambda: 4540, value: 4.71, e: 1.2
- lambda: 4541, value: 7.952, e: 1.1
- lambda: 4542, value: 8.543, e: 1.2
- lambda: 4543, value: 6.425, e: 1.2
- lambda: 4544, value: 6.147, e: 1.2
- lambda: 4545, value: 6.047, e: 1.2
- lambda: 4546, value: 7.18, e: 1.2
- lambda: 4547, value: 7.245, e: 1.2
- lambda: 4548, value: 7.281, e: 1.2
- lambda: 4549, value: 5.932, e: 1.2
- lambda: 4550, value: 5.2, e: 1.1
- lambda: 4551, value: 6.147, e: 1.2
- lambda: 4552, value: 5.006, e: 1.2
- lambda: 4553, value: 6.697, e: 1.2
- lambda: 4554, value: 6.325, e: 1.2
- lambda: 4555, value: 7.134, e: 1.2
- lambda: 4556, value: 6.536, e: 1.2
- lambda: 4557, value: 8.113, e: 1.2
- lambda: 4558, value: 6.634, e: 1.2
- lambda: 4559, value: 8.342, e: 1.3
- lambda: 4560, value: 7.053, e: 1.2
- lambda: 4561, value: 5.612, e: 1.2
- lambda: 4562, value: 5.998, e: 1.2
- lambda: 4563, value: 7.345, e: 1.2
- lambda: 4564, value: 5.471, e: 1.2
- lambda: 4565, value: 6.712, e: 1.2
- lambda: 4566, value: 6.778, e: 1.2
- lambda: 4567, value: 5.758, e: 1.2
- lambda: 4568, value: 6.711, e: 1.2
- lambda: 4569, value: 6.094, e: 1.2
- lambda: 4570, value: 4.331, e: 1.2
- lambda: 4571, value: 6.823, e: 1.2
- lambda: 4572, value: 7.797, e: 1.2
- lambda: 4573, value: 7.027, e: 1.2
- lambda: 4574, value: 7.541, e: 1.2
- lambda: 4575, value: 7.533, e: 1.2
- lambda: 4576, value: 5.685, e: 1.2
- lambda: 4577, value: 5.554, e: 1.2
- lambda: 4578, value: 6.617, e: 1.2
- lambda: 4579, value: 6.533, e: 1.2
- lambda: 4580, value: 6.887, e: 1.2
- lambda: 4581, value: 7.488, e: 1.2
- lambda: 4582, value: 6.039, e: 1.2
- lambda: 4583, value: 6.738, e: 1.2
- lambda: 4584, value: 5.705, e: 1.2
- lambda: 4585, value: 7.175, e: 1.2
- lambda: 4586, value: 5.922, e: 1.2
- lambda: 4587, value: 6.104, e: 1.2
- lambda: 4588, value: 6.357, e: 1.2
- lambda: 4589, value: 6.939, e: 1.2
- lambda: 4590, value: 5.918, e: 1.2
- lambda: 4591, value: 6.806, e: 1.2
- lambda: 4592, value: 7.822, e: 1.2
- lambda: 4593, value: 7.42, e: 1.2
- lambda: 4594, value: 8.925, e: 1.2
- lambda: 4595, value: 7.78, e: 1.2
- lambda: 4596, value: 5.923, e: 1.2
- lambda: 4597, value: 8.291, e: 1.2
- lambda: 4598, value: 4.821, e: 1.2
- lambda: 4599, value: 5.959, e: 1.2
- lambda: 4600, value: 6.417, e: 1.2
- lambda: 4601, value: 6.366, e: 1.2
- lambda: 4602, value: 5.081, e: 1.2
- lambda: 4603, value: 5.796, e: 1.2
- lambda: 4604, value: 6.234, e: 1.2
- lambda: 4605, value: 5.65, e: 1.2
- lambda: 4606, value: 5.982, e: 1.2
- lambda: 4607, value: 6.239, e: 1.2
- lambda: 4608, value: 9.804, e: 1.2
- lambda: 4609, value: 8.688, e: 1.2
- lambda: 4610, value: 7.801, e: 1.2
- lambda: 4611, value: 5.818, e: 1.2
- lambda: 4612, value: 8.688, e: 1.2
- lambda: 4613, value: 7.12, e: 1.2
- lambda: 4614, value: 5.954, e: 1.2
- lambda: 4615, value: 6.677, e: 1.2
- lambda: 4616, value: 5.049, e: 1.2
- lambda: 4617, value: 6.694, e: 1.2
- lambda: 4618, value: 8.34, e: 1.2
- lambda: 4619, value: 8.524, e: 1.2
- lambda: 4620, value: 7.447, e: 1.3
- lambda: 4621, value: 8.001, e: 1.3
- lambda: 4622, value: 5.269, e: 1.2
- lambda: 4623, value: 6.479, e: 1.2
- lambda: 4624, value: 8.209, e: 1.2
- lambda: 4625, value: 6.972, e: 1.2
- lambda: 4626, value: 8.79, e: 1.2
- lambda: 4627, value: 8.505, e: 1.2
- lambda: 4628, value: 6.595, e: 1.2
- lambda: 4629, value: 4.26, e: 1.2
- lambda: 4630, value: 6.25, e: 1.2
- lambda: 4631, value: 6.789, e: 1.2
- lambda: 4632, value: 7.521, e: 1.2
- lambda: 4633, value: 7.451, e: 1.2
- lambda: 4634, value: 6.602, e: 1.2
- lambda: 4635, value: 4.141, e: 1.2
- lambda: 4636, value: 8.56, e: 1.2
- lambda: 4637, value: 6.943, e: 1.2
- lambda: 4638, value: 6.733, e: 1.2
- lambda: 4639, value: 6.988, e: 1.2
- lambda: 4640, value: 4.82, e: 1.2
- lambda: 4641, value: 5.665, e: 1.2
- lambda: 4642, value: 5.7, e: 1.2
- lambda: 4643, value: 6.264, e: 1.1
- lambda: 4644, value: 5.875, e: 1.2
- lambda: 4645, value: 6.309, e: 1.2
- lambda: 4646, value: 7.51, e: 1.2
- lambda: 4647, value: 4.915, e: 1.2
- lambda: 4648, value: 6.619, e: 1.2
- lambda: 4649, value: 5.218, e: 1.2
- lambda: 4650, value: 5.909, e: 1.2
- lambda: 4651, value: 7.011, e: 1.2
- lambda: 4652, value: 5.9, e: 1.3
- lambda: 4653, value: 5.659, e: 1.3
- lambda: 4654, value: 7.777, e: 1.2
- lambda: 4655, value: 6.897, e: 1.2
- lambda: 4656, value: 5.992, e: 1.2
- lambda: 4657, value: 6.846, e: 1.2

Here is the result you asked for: 4540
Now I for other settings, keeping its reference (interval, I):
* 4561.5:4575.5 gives 4570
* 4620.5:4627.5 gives 4622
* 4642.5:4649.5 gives 4647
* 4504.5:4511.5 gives 4509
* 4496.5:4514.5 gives 4502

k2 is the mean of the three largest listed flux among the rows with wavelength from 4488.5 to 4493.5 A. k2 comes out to 7.9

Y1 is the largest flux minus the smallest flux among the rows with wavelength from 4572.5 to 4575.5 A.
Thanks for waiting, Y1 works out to 0.5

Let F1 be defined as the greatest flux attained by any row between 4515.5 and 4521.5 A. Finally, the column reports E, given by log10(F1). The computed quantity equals 0.931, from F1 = 8.539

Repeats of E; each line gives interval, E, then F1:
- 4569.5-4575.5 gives 0.892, 7.797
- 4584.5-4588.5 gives 0.856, 7.175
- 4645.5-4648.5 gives 0.876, 7.51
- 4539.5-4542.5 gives 0.932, 8.543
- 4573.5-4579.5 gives 0.877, 7.541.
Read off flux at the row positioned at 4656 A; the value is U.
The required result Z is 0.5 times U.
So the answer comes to 3.00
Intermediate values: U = 5.992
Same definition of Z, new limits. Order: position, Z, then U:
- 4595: 3.89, 7.78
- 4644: 2.94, 5.875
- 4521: 4.27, 8.539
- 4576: 2.84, 5.685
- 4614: 2.98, 5.954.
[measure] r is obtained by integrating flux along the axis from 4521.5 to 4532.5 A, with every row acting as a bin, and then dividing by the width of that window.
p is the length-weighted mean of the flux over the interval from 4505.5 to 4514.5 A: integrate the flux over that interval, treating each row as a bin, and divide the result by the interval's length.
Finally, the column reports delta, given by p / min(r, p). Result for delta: 1.08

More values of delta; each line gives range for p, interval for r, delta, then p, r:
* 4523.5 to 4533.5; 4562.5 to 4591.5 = 1.00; 6.3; 6.50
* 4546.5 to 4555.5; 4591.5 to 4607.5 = 1.00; 6.3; 6.54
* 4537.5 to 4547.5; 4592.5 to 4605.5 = 1.03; 6.7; 6.51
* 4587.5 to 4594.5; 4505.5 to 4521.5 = 1.03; 7.2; 6.93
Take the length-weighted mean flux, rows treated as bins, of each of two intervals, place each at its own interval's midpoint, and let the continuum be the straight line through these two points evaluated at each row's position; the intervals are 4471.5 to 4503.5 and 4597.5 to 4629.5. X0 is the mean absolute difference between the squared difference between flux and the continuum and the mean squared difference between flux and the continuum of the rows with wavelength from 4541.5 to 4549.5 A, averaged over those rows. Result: 0.8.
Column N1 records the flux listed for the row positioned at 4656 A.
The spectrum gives 5.992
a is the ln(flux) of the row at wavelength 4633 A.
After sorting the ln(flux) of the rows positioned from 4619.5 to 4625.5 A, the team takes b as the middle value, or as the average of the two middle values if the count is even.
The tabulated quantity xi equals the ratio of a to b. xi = 1.02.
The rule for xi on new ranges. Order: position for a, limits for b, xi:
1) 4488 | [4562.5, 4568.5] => 0.98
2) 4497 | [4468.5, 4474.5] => 1.06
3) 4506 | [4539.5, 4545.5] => 1.05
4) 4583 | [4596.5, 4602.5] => 1.05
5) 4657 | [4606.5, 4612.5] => 0.91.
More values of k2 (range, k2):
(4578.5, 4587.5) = 7.2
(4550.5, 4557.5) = 7.3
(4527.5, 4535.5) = 7.0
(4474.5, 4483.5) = 7.3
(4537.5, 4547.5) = 7.9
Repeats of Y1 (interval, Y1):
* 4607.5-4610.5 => 2.0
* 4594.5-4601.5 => 3.5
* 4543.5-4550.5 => 2.1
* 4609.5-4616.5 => 3.6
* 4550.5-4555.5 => 2.1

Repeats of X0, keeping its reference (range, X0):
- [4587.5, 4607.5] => 1.0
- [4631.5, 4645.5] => 1.5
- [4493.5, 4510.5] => 0.8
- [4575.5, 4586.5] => 0.4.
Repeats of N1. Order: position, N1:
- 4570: 4.331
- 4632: 7.521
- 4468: 5.262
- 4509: 6.536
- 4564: 5.471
